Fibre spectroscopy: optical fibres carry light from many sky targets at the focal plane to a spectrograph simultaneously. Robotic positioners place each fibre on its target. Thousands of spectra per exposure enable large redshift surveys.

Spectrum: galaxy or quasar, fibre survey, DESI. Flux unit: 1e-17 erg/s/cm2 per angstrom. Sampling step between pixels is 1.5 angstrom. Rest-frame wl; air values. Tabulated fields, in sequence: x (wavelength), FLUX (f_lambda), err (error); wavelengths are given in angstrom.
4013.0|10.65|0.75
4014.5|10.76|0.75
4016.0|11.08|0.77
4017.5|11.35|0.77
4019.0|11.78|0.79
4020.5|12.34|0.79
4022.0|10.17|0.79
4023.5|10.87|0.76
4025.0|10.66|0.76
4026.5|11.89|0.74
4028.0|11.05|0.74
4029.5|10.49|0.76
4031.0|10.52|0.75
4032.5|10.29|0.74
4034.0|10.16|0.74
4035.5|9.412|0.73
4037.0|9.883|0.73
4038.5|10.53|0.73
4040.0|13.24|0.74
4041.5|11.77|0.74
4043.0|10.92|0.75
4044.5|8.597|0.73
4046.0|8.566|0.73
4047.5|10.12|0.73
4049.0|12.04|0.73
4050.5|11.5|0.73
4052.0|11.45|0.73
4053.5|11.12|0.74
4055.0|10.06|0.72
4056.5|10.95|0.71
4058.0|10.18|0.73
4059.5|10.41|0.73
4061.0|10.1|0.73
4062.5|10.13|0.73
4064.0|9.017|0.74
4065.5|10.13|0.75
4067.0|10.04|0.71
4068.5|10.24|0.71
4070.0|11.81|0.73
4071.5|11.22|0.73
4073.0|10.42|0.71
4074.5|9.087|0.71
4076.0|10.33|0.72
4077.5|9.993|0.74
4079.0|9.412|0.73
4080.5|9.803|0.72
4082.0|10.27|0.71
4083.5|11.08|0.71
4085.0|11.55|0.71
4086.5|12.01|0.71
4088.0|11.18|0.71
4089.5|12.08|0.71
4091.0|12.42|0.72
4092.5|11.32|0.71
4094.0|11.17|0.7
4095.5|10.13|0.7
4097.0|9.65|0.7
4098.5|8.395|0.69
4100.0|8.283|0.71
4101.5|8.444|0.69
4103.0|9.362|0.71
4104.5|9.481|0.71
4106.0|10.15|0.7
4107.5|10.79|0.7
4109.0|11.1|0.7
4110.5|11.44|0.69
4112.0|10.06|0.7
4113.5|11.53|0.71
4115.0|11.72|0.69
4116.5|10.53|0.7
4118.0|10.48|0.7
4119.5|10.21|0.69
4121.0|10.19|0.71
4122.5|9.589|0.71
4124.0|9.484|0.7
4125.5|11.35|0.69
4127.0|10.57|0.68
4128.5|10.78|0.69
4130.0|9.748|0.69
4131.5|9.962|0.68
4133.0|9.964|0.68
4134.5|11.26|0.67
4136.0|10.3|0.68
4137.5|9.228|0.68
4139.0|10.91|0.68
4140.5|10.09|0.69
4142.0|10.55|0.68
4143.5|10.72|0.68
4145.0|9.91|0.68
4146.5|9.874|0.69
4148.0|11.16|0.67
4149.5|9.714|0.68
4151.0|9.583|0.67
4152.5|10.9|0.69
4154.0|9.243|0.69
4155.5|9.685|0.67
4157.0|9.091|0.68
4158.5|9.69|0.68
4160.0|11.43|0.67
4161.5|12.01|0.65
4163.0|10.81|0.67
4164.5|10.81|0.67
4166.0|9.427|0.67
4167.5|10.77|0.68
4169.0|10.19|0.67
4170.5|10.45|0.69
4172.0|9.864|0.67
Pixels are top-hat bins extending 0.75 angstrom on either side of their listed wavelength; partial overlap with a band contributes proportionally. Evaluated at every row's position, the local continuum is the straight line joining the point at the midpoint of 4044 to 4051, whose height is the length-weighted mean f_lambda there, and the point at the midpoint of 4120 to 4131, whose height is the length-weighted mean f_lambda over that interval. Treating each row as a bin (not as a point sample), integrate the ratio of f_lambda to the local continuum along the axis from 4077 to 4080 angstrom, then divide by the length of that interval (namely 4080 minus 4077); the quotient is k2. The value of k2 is 0.95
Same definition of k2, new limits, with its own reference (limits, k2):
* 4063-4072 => 1.02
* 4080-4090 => 1.09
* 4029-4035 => 1.02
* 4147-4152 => 0.99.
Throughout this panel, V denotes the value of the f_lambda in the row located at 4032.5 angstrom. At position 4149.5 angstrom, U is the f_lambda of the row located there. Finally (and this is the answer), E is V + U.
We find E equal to 20.0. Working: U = 9.714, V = 10.29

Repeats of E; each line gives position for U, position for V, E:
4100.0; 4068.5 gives 18.5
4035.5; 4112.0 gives 19.5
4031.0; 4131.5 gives 20.5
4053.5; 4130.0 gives 20.9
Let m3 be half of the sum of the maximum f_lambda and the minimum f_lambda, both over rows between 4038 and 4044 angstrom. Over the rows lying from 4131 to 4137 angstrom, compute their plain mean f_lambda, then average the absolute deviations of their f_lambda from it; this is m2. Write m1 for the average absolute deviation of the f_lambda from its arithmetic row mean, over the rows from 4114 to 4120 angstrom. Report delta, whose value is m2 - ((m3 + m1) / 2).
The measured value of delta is -5.7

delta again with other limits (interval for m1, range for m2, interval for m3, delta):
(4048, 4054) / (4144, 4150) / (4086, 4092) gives -5.5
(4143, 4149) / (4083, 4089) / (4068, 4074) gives -5.4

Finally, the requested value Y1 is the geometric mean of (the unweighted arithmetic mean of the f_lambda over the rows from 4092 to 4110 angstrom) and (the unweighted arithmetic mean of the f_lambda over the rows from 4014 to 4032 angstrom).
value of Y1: 10.5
